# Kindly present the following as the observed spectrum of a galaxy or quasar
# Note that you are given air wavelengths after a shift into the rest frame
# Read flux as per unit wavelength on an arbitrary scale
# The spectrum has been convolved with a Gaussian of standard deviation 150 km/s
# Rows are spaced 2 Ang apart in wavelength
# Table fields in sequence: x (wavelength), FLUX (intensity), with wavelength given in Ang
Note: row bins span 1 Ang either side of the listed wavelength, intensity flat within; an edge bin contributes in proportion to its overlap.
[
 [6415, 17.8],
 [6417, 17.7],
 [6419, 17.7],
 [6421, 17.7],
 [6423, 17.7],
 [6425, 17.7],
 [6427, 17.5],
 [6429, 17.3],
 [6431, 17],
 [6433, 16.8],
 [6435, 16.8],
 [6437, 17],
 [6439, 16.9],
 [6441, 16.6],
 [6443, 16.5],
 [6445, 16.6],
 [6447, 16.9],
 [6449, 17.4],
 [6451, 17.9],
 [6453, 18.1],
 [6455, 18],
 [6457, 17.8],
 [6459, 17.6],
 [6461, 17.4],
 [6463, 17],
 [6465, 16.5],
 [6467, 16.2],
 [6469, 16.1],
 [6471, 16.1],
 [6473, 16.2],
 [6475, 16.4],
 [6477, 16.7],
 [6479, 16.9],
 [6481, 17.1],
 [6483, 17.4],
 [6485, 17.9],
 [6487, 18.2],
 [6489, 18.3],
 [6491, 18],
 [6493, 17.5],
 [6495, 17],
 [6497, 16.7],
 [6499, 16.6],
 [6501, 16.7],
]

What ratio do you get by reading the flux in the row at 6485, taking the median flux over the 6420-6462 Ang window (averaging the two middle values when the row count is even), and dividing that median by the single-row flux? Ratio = 0.97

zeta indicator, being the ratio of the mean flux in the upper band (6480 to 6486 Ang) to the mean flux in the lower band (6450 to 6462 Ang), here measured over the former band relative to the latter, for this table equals 0.98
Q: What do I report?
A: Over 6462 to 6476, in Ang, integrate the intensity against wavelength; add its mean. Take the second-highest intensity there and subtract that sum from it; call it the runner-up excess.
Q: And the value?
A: -229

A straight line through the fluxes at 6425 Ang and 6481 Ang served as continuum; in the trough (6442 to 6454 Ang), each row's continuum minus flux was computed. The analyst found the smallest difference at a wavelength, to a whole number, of 6453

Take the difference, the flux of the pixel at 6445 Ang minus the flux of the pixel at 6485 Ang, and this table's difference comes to -1.3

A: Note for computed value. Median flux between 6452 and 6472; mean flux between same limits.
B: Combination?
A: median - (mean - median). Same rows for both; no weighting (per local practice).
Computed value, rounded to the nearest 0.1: 17.3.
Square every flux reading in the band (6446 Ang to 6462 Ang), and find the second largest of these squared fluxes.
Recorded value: 324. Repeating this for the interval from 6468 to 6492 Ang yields 331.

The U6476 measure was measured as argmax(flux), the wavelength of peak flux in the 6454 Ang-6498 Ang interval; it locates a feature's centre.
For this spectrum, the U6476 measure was 6489 Ang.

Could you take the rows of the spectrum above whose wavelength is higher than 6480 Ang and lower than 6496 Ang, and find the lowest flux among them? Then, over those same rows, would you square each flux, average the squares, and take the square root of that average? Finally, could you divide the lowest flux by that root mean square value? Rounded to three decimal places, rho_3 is 0.961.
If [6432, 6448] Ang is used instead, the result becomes 0.984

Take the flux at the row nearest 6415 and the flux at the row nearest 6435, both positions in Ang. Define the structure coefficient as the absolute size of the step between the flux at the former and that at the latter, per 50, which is 0.020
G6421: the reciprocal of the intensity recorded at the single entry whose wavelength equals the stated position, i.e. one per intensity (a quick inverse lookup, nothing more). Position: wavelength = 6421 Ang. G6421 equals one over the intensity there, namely 0.056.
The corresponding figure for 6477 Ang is 0.060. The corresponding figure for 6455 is 0.056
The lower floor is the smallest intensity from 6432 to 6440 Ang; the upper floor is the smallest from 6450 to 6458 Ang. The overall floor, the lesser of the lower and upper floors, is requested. 16.8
